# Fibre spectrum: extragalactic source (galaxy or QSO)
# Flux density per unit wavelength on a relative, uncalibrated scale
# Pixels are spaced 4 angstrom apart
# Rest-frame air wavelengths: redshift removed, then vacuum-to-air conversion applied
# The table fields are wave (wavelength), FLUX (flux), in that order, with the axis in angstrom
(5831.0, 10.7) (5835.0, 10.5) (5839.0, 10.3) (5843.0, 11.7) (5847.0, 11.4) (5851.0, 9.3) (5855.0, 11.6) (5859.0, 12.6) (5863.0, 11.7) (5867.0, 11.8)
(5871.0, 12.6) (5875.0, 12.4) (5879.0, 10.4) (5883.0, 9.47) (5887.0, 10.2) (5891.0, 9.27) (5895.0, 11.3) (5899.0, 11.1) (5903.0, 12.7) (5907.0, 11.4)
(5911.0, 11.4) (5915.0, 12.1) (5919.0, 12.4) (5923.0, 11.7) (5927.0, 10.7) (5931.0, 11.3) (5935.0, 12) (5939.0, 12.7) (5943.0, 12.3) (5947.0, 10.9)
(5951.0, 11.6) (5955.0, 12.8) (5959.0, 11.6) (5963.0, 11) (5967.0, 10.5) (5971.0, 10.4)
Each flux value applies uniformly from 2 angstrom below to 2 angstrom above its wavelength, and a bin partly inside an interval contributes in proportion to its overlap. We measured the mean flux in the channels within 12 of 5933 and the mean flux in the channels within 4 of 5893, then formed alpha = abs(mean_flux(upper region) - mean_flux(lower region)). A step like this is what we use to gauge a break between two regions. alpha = 1.50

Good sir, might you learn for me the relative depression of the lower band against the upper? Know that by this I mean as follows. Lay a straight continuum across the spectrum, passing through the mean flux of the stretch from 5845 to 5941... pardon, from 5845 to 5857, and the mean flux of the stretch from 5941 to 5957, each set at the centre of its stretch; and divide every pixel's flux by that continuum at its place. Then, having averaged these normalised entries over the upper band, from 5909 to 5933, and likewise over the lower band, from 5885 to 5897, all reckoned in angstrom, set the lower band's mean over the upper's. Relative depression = 0.91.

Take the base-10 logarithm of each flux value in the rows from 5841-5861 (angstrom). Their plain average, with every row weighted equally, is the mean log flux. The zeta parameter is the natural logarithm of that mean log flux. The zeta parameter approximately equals 0.050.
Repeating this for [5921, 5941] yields 0.065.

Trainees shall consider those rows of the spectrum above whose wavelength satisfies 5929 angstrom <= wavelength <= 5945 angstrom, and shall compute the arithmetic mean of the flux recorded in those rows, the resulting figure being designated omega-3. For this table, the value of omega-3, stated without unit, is 12.1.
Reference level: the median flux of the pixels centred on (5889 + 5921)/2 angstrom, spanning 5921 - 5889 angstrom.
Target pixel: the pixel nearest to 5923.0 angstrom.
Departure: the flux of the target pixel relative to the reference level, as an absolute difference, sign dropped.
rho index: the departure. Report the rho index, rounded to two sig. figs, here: 0.30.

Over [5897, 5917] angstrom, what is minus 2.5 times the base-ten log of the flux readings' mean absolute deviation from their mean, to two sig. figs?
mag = 0.69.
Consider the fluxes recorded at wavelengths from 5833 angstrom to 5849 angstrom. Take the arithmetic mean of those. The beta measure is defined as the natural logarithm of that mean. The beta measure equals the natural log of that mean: 2.40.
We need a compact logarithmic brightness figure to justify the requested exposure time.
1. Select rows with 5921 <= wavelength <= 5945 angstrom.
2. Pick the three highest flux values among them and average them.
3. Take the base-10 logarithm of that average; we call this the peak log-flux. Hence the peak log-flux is 1.09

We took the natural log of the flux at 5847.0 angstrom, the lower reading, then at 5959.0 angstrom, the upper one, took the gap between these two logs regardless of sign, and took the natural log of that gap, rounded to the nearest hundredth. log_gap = -4.05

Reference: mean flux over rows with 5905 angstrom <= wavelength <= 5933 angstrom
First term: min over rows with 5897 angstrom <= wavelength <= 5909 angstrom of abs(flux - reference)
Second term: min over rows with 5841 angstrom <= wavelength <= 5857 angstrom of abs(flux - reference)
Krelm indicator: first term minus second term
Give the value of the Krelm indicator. 0.14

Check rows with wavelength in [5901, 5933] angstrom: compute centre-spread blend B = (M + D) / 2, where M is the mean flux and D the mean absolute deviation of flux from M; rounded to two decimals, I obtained 6.11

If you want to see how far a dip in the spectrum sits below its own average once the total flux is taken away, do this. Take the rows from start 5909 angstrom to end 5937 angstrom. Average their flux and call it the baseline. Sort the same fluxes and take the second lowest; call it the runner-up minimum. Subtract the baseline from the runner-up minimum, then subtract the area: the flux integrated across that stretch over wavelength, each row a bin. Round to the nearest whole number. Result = -327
